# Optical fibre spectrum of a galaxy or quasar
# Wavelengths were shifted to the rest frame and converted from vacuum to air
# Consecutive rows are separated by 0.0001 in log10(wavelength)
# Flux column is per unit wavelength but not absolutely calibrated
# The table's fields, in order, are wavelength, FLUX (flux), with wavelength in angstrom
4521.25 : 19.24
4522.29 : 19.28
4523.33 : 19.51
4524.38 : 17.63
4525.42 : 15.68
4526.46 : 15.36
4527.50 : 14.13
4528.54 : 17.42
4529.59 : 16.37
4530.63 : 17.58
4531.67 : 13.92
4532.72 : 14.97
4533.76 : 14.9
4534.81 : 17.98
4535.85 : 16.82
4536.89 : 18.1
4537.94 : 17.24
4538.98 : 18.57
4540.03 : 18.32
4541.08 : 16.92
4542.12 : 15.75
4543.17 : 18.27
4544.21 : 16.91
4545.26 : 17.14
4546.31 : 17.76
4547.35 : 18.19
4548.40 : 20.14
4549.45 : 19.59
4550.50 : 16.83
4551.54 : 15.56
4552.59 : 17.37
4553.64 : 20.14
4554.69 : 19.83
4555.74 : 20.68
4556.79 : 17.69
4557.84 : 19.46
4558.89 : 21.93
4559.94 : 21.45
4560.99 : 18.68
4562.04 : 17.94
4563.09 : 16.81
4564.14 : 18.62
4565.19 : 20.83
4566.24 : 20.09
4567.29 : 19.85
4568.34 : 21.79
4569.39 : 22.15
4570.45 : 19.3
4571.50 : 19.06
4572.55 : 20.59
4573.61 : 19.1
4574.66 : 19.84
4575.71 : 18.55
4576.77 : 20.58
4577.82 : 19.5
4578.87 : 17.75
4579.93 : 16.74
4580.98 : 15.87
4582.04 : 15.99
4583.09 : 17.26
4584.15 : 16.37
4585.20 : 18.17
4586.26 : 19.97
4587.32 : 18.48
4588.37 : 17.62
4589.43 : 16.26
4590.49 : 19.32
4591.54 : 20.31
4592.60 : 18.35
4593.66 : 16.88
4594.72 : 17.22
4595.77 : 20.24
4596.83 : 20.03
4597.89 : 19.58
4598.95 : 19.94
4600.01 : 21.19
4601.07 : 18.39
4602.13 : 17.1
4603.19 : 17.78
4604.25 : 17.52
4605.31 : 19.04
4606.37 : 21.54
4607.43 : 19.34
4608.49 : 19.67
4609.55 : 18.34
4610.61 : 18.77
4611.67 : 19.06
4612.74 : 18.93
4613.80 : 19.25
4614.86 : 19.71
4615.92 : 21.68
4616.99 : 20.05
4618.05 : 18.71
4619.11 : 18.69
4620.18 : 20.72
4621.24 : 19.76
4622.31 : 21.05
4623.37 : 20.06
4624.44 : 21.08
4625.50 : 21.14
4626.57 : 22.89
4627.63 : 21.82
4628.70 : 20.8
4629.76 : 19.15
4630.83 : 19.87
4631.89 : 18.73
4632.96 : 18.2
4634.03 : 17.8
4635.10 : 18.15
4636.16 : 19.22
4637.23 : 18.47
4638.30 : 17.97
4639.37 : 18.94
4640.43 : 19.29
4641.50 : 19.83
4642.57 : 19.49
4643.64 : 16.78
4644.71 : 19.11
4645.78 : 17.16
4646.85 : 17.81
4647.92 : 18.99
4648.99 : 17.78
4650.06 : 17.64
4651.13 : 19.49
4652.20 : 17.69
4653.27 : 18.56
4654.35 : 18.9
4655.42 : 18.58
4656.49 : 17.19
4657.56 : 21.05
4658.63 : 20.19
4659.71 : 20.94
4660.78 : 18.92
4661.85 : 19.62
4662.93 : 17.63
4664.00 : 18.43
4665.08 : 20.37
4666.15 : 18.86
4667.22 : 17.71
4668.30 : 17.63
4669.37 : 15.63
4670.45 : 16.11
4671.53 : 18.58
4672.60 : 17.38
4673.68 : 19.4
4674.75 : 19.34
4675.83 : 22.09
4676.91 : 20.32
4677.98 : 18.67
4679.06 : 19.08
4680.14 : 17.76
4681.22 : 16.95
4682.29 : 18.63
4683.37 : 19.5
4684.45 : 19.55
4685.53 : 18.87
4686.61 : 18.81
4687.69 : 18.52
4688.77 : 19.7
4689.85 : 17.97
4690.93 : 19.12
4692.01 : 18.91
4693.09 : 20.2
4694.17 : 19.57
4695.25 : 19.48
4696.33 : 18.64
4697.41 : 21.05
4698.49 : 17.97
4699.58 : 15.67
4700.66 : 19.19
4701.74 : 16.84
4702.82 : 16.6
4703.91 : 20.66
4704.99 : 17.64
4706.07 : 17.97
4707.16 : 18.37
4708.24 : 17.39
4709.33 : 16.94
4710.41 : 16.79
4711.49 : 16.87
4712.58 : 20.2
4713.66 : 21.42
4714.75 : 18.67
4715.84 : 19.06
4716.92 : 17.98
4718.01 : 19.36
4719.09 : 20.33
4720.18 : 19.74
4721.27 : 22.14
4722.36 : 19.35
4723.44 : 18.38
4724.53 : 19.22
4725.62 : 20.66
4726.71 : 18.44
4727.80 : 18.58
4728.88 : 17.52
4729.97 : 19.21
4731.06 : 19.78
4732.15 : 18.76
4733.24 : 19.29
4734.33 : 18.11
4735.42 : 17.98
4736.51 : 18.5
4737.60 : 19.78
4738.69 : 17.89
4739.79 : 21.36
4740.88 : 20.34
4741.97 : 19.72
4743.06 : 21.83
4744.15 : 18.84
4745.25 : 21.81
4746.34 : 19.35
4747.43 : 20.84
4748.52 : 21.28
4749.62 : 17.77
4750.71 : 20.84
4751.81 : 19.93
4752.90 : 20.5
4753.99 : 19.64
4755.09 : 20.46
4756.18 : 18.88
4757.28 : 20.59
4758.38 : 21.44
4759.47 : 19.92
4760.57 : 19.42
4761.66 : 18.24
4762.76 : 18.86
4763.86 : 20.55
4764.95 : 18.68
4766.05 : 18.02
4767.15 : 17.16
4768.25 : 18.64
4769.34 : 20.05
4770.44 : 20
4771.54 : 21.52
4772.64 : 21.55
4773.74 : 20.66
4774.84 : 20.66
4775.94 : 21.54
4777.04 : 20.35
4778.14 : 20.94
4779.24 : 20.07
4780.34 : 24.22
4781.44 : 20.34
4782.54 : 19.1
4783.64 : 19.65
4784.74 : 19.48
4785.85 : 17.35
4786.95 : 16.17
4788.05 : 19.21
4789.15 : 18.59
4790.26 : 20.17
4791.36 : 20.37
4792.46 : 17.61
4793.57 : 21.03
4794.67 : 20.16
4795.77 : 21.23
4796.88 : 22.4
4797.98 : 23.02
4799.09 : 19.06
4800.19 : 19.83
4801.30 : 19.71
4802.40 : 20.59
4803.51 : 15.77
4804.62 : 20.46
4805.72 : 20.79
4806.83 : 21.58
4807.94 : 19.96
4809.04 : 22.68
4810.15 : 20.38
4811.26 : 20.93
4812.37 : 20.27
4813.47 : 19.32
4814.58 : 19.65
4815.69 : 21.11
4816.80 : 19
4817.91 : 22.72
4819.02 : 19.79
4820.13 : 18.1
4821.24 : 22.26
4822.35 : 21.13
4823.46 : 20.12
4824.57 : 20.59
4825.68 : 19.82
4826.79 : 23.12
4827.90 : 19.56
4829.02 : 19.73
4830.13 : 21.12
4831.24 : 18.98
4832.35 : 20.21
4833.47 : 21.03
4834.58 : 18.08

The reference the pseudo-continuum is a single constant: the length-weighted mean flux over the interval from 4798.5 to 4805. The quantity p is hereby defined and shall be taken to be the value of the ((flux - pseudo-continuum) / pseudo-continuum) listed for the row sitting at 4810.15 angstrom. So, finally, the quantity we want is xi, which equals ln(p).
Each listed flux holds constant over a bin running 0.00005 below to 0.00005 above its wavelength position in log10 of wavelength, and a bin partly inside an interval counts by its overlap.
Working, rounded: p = 0.06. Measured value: -2.8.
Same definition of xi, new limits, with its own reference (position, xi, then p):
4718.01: -4.8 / 0.01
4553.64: -3.0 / 0.05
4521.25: -6.2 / 0.00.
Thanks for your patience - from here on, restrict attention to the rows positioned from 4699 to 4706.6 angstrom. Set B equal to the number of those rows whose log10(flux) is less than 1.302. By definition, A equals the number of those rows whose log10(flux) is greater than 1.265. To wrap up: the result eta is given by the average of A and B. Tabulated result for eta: 4.00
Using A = 2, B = 6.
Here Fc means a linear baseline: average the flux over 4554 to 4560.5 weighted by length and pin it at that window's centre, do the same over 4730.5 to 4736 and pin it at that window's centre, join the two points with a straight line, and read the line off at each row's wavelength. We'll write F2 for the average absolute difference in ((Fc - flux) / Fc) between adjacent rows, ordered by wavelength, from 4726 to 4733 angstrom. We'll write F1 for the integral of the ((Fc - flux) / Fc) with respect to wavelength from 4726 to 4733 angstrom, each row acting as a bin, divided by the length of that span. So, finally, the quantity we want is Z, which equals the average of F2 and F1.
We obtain 0.02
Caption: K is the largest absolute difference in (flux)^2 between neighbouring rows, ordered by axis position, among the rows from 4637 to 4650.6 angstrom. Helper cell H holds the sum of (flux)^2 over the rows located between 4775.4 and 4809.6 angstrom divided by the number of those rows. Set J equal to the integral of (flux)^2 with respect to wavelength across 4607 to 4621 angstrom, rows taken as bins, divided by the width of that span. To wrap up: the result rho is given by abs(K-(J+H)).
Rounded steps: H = 408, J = 380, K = 98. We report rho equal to 689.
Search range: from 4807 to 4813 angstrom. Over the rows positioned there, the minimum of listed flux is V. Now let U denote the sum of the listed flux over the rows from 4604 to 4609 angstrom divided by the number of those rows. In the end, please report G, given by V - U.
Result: 0.5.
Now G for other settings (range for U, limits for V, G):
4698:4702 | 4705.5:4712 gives -0.6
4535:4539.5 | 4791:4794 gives -0.1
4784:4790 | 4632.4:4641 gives -0.4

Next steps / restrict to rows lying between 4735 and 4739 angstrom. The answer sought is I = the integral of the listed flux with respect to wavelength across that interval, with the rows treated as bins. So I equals 74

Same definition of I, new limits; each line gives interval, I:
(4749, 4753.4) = 87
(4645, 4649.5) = 81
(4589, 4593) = 75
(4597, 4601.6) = 91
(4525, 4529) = 63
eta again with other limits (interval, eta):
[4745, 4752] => 4.50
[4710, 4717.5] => 4.50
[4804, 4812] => 4.00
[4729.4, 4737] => 6.00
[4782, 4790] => 6.00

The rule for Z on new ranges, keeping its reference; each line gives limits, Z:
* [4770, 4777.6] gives -0.05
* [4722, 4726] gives 0.02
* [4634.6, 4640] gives 0.05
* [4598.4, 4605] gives 0.06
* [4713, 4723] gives 0.02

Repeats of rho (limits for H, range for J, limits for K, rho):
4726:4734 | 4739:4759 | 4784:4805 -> 591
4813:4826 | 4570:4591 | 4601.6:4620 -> 650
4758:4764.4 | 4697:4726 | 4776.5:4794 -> 561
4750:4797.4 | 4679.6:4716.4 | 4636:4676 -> 598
